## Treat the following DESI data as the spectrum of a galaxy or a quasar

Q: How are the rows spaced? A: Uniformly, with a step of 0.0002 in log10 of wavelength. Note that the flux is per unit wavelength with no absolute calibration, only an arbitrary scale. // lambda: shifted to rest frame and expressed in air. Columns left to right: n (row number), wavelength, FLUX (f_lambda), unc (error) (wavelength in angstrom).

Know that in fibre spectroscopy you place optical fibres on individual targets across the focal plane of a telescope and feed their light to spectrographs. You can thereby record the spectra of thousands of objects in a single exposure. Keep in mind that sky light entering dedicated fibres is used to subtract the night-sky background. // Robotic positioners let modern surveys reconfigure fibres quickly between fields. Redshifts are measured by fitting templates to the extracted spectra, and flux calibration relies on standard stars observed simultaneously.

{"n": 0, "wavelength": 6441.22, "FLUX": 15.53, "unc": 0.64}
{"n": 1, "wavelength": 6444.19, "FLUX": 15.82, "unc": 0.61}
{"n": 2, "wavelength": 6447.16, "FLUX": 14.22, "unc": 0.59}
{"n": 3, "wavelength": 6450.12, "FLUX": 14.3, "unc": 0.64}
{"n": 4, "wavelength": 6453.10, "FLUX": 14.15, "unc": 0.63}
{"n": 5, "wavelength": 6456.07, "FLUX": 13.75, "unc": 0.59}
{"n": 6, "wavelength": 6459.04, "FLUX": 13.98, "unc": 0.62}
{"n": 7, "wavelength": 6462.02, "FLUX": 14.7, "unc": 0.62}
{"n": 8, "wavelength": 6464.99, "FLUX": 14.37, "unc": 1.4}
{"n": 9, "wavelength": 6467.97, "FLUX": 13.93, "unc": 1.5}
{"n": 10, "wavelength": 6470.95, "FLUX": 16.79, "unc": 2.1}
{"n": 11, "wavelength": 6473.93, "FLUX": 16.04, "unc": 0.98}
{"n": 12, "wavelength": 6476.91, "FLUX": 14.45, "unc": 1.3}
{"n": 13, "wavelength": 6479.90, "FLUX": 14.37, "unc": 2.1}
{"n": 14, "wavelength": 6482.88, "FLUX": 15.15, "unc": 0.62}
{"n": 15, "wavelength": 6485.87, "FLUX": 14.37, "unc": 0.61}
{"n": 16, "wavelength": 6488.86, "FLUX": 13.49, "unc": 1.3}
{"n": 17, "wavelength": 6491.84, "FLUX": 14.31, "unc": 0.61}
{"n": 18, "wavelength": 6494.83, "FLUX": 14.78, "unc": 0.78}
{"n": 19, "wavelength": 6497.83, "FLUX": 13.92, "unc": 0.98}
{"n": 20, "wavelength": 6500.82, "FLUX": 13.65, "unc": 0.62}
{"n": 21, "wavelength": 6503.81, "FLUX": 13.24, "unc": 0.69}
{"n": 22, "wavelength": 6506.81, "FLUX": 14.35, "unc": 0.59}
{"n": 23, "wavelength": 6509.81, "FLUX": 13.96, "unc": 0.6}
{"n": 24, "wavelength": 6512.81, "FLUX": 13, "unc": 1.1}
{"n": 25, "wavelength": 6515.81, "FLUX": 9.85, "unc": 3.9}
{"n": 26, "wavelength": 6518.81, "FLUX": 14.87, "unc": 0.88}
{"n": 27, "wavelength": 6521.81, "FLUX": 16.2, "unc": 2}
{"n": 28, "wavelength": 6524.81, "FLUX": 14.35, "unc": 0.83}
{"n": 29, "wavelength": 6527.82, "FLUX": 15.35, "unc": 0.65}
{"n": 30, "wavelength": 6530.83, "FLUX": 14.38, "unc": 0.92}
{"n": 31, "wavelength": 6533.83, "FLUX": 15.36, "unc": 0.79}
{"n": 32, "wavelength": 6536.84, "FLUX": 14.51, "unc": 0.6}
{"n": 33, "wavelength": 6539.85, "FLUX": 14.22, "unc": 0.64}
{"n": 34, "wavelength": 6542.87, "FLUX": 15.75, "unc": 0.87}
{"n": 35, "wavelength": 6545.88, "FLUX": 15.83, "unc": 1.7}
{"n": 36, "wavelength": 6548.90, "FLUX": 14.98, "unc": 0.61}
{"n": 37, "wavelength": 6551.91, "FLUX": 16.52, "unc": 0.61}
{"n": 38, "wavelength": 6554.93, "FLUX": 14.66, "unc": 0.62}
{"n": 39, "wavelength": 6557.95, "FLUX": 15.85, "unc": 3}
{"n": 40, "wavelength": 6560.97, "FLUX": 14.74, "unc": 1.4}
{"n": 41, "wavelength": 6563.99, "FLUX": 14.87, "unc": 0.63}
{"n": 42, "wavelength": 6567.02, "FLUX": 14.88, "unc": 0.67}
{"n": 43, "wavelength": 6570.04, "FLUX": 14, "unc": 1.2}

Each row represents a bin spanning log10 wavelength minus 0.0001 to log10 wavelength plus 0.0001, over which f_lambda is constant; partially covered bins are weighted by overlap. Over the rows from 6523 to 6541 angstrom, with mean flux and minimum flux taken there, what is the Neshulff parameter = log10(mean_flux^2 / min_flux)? 1.18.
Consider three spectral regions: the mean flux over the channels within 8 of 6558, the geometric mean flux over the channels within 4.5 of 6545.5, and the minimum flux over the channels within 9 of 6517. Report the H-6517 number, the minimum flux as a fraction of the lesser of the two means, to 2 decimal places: 0.64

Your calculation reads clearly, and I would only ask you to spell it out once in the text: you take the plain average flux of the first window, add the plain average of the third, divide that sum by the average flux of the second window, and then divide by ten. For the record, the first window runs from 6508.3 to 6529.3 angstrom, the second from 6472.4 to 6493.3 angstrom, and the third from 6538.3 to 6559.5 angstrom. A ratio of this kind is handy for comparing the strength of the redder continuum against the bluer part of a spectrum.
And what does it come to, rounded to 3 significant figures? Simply 0.201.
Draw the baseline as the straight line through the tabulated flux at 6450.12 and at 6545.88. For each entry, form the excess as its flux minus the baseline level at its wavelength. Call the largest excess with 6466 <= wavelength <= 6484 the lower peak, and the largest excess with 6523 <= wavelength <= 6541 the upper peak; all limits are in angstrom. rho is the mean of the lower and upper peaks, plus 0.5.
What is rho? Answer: 1.5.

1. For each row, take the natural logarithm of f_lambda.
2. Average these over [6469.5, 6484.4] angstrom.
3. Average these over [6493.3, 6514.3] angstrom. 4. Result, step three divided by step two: 0.96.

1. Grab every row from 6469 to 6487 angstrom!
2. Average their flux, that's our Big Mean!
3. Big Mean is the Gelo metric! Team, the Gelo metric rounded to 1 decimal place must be 15.2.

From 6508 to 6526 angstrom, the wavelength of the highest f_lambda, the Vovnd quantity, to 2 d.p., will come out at 6521.81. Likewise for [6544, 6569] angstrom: 6551.91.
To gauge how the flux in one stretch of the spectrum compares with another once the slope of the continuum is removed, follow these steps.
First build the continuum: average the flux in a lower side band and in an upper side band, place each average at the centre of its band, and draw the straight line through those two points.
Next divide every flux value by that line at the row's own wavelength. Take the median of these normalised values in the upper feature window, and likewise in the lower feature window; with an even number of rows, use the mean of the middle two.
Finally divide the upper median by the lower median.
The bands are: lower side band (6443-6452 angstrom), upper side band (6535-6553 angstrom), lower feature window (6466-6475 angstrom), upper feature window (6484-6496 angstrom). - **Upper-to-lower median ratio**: 0.89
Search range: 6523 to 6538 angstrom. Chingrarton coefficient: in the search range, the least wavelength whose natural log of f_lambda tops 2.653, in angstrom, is 6524.81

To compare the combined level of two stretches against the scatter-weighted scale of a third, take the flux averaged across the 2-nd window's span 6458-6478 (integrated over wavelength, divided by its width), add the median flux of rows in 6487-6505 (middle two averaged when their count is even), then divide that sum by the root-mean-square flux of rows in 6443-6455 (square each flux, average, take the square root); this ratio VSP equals 1.96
